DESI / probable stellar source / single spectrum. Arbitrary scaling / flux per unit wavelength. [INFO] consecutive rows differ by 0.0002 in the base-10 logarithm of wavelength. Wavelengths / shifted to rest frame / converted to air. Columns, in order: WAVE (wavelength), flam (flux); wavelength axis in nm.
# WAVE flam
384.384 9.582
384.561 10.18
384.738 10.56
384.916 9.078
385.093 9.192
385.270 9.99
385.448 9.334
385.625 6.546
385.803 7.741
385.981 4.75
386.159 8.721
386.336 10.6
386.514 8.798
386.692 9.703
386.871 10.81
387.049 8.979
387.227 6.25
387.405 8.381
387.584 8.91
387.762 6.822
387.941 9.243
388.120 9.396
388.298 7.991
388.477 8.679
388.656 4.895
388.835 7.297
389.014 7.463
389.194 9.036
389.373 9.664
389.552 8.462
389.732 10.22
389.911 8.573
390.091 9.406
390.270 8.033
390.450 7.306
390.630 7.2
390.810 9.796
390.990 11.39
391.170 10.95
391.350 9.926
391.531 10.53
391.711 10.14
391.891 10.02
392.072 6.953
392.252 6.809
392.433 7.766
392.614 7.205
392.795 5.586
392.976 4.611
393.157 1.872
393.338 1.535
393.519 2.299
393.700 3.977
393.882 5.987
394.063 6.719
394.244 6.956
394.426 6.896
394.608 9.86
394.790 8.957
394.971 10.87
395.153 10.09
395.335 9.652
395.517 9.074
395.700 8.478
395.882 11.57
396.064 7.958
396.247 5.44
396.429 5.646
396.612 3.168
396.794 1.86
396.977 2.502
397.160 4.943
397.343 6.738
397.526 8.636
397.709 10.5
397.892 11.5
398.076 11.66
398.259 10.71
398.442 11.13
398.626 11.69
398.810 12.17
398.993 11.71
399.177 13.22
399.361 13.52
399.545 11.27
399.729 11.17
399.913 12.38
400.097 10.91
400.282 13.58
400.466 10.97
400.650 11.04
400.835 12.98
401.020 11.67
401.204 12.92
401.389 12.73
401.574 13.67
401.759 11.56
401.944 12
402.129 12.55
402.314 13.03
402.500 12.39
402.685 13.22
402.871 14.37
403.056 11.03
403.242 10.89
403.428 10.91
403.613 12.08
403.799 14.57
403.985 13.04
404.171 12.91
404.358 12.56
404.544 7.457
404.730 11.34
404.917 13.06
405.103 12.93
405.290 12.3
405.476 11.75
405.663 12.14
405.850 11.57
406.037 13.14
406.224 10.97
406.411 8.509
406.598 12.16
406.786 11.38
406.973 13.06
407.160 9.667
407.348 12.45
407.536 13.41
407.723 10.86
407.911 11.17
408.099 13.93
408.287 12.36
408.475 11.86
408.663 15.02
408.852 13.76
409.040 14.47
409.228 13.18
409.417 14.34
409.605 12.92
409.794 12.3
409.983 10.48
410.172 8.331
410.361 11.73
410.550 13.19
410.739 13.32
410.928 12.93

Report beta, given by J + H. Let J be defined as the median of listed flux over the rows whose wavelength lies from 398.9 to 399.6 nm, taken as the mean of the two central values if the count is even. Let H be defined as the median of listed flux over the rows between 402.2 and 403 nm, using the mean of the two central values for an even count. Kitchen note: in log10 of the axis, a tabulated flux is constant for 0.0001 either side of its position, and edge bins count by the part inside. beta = 25.6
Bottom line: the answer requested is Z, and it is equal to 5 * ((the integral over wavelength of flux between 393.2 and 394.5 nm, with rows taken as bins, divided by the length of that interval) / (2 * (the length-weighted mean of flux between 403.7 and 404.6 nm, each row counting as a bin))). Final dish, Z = 1.0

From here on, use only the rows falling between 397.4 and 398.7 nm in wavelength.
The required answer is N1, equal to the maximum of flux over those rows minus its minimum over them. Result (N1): 3.1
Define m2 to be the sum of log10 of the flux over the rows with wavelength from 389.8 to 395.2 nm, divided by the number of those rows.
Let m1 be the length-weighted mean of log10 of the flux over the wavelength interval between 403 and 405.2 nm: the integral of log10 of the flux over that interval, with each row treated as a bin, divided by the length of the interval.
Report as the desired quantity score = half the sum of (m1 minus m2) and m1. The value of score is 0.65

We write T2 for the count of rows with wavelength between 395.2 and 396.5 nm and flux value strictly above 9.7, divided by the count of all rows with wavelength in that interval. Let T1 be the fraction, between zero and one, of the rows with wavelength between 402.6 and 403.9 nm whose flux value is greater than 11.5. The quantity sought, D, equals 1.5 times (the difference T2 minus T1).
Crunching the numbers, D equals -0.6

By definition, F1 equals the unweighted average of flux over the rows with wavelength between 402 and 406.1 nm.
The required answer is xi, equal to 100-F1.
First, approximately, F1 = 12.2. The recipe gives 87.8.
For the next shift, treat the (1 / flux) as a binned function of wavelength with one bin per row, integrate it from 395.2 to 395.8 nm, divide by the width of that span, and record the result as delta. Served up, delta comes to 0.109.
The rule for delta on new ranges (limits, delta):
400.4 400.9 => 0.087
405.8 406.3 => 0.084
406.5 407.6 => 0.085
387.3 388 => 0.123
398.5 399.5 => 0.081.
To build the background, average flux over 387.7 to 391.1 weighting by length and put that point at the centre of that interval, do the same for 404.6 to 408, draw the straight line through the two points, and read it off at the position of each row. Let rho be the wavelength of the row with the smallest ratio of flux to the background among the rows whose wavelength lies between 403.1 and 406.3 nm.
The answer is 404.544 nm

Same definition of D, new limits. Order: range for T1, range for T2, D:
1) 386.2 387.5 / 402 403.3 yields 1.5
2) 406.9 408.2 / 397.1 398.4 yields 0.0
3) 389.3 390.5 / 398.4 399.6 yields 1.5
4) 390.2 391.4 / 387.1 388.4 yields 0.0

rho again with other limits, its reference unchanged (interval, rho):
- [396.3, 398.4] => 396.794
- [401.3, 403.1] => 403.056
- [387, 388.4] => 387.227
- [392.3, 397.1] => 393.338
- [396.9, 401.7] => 396.977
